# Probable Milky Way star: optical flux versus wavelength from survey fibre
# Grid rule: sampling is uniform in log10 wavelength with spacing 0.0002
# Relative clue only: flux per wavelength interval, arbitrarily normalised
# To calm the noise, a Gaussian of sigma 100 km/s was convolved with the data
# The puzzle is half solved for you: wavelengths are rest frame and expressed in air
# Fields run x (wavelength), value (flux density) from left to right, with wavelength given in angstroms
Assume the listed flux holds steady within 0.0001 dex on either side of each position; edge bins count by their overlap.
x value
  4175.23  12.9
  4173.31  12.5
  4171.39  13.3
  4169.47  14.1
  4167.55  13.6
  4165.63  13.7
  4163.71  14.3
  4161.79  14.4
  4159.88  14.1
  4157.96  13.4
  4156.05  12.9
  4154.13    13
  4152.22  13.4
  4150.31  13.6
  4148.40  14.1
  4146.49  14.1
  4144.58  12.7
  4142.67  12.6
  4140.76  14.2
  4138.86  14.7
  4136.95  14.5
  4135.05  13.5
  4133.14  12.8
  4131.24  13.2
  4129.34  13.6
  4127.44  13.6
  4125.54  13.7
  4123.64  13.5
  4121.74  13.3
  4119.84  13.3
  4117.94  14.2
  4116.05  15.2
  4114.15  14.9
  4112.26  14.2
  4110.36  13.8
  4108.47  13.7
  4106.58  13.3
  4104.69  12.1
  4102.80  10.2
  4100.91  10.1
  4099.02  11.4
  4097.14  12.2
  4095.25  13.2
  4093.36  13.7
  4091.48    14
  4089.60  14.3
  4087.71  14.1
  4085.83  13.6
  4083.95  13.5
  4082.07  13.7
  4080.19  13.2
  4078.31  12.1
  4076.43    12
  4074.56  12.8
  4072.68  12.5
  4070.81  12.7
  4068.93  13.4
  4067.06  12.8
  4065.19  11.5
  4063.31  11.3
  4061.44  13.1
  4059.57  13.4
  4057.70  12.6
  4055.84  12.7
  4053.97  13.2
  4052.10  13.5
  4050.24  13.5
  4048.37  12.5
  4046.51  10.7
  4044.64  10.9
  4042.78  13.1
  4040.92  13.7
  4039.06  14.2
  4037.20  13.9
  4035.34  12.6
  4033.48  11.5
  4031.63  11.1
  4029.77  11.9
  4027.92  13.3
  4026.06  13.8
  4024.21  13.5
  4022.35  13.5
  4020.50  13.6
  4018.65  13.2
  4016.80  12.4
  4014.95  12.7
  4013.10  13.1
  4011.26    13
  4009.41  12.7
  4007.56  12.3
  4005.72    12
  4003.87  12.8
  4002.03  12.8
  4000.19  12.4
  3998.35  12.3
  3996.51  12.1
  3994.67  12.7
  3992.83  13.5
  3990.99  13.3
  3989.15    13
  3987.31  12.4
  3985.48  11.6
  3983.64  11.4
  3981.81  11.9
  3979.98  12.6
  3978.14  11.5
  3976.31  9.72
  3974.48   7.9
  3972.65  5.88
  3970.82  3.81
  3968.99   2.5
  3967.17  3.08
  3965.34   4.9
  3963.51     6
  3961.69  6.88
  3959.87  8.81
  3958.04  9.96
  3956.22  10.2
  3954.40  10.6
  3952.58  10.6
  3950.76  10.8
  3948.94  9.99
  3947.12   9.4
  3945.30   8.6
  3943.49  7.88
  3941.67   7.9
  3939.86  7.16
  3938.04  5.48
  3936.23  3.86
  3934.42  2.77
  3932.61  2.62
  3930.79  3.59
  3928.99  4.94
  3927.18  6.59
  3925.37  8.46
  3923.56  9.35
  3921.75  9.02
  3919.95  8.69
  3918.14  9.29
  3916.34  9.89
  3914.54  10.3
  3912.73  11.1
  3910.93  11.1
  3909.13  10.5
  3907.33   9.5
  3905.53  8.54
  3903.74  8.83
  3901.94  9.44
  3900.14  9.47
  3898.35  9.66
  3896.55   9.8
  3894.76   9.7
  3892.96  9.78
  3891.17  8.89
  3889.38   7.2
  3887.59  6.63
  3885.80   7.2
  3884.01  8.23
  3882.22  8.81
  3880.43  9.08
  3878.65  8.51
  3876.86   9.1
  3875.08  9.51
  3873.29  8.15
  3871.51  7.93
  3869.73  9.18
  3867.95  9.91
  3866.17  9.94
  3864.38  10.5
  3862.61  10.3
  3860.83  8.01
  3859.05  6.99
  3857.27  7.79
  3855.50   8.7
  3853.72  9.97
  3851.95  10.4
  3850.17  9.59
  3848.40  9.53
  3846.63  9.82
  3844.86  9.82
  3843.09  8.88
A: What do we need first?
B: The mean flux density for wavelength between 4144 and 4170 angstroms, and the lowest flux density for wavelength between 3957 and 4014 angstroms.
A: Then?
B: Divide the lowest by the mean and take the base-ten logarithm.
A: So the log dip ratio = -0.74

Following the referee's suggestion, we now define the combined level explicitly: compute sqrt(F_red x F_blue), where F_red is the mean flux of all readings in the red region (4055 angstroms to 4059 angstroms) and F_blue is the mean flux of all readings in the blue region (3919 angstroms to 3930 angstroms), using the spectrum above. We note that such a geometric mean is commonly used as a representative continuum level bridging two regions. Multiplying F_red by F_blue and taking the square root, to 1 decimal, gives 10.0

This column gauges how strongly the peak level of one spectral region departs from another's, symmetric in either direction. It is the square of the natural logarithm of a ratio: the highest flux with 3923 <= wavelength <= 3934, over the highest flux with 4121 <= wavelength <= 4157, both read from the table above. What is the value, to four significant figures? 0.2047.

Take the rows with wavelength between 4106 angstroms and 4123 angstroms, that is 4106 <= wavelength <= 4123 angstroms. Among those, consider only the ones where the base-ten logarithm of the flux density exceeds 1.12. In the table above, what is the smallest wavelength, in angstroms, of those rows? 4106.58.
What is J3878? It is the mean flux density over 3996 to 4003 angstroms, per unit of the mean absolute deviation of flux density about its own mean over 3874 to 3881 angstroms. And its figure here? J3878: 46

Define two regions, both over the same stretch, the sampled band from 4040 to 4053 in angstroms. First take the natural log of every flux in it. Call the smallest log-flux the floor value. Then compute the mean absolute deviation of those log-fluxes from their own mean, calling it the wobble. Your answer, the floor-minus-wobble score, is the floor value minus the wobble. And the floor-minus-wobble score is 2.29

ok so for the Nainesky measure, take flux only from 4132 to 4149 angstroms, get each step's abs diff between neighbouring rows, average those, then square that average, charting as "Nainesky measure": 0.47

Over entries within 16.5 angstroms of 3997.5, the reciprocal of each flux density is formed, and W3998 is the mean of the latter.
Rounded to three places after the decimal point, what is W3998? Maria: 0.080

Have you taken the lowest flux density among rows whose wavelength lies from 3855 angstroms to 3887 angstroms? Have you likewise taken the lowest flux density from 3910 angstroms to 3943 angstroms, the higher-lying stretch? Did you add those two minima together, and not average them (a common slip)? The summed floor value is 10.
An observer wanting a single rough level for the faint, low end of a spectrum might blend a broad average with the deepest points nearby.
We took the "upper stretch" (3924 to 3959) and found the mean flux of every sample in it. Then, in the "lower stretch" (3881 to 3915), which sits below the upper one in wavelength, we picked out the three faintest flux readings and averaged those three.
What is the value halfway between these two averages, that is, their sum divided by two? 7.2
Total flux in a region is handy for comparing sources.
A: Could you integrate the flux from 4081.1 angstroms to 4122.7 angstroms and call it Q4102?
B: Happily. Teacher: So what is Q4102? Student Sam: 552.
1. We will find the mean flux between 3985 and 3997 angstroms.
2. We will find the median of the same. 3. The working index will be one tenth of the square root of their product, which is 1.27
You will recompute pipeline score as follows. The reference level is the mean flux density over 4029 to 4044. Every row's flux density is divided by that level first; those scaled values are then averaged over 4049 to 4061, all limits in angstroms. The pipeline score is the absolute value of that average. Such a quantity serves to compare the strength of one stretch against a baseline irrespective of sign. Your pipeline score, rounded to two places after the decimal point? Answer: 1.03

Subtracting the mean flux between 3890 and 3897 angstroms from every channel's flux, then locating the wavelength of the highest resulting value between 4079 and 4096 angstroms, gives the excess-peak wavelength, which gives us 4089.60 angstroms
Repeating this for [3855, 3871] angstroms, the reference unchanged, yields 3864.38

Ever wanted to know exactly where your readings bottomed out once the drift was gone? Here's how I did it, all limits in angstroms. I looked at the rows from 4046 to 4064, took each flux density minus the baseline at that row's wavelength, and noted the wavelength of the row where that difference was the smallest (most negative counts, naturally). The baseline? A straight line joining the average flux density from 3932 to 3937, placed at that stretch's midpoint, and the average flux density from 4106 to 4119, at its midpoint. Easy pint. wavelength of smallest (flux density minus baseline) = 4063.31 angstroms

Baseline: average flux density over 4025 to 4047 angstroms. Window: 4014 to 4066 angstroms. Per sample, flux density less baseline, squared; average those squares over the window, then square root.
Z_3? 1.0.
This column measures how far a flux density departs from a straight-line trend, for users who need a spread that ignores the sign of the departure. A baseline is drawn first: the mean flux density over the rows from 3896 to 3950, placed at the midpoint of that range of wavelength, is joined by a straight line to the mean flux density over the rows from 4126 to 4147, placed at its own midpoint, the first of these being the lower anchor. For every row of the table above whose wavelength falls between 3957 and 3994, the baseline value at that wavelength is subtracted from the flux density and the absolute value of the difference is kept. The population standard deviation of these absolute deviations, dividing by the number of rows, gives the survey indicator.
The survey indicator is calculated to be 1.7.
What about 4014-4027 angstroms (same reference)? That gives 0.4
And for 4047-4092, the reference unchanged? 0.6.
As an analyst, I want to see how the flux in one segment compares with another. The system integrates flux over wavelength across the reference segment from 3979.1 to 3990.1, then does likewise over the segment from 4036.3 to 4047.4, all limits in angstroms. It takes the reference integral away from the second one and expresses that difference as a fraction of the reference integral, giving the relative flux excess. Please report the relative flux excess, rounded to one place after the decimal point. 0.1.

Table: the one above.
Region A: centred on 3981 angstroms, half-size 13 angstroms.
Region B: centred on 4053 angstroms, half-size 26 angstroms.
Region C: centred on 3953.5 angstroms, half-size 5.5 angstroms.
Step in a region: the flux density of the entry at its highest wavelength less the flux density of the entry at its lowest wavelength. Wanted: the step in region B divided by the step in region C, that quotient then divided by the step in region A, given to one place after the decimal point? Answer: 3.6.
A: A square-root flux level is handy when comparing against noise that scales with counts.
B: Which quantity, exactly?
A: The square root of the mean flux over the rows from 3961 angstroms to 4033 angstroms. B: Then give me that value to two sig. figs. 3.3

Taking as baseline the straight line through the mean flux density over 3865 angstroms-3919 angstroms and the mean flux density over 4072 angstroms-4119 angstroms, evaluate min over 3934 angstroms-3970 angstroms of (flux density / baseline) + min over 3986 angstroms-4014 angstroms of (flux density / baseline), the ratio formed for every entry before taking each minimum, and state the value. 1.3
